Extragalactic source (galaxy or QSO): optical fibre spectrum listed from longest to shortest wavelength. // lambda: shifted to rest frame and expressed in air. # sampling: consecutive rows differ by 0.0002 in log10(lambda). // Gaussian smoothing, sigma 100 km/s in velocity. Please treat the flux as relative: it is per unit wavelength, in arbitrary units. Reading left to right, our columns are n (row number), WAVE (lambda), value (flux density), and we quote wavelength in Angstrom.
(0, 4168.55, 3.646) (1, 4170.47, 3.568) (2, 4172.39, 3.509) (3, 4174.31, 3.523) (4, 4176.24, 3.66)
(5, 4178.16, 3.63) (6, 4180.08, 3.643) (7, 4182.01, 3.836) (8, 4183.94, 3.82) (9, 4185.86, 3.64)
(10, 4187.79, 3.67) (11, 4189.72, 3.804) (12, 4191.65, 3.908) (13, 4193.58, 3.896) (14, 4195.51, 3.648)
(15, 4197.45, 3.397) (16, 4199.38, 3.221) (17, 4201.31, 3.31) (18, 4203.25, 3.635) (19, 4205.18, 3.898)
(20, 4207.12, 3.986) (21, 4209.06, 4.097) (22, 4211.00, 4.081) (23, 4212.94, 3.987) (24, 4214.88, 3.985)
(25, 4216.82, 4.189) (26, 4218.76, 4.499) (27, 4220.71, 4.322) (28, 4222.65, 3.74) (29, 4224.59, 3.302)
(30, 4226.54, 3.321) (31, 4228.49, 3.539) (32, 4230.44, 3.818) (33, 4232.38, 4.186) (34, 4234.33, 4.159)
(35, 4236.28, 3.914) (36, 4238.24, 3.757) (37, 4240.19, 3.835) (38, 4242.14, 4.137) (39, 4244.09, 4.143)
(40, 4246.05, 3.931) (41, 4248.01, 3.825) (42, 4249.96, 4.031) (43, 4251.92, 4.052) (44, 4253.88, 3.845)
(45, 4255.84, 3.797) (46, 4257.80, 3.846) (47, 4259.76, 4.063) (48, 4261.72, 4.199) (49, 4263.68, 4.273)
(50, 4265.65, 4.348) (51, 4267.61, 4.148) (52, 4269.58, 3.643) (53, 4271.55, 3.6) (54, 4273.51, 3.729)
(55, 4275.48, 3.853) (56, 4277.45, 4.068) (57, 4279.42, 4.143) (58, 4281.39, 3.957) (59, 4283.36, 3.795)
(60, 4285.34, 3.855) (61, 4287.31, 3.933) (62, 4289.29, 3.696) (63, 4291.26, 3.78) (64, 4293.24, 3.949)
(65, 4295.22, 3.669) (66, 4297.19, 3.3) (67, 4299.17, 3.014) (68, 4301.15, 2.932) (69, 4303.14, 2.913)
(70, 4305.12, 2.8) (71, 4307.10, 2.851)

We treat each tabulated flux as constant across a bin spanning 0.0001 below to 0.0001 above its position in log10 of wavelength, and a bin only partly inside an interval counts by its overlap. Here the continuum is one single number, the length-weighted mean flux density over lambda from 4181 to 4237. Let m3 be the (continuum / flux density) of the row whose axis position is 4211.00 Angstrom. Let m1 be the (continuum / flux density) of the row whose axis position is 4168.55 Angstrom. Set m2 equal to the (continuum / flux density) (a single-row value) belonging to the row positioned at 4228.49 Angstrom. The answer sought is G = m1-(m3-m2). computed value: 1.19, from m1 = 1.05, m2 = 1.08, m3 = 0.94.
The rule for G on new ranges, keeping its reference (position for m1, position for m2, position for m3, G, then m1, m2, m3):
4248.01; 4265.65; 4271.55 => 0.82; 1.00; 0.88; 1.06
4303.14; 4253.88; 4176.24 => 1.26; 1.31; 0.99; 1.04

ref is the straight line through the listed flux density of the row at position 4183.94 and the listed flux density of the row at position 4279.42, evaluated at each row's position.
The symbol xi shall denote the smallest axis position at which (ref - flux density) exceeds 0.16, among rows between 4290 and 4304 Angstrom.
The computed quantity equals 4291.26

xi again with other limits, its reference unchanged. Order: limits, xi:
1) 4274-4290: 4275.48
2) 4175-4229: 4178.16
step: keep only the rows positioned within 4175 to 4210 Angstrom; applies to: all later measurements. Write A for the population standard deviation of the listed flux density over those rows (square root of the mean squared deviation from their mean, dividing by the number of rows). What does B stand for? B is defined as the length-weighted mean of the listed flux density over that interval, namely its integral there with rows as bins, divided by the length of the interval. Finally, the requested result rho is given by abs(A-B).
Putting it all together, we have 3.48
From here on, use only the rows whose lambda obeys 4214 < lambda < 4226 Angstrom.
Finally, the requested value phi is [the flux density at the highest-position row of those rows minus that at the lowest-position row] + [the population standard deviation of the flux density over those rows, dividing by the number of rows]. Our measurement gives -0.29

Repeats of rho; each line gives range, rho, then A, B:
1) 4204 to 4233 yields 3.59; 0.33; 3.93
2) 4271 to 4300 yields 3.48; 0.28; 3.76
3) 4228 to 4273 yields 3.75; 0.22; 3.96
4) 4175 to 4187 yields 3.61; 0.09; 3.70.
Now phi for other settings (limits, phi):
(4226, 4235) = 1.18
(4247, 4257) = 0.08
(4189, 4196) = -0.05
